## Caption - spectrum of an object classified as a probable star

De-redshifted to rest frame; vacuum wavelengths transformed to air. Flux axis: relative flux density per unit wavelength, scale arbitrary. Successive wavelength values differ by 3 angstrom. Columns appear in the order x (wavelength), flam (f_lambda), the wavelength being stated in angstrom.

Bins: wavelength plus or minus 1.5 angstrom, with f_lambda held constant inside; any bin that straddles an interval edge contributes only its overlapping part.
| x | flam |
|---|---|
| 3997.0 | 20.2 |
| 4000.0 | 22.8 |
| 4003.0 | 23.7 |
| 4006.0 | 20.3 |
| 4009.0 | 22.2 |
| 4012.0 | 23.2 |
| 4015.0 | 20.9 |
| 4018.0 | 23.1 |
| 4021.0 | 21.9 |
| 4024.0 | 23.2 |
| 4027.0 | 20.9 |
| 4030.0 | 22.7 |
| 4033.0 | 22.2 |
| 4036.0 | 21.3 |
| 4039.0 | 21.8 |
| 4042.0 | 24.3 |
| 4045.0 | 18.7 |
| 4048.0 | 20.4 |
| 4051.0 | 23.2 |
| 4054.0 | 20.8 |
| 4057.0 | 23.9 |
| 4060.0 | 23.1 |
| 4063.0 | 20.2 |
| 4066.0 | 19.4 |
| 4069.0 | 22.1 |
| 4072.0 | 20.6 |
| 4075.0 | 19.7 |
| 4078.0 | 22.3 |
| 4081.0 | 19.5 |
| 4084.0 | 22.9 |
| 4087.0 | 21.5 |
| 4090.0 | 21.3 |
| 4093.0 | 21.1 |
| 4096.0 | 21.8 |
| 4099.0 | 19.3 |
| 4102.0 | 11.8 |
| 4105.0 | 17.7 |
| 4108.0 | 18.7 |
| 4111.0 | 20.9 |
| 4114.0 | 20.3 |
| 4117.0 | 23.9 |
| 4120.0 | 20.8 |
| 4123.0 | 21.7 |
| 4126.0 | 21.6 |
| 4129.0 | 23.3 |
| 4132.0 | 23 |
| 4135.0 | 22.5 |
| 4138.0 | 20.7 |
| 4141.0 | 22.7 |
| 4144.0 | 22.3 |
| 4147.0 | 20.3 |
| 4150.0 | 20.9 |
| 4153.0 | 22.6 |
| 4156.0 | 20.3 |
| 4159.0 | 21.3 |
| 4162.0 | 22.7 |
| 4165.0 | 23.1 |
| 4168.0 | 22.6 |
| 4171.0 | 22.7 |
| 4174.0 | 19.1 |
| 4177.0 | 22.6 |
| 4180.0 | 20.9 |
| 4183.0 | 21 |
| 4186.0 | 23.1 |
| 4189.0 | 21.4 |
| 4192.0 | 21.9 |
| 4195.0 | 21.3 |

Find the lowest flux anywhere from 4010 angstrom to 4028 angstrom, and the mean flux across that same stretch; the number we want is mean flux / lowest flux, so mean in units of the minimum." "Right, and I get 1.06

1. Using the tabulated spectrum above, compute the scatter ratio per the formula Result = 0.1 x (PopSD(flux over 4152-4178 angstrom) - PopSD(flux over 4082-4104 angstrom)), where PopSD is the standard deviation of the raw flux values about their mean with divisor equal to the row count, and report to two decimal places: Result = -0.22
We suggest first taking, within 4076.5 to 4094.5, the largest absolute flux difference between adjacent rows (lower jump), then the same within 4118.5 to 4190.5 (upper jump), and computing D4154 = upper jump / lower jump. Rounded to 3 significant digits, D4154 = 1.06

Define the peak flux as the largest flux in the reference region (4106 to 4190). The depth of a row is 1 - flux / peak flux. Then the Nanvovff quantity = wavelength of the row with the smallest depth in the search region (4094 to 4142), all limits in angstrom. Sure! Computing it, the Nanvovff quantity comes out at 4117.0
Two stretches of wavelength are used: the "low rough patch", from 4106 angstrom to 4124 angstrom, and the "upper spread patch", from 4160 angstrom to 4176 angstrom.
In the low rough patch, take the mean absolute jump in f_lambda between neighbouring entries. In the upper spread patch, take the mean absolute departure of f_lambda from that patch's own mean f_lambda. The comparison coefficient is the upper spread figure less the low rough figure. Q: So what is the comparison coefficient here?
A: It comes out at -0.9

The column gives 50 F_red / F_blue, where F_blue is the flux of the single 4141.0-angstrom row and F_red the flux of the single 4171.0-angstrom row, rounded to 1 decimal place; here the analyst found 50.0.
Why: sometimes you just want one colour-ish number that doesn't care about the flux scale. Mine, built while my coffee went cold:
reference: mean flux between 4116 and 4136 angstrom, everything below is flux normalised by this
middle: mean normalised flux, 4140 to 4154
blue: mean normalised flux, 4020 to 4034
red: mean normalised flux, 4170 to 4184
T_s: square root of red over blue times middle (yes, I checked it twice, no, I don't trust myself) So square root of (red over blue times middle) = 0.96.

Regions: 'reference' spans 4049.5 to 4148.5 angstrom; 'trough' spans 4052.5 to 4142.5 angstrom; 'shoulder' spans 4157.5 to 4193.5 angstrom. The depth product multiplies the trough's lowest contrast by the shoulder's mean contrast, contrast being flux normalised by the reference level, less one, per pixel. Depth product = -0.0169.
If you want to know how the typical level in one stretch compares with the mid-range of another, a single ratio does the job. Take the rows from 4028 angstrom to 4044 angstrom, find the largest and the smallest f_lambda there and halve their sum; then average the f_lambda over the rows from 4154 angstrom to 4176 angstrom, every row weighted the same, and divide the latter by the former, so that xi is 0.95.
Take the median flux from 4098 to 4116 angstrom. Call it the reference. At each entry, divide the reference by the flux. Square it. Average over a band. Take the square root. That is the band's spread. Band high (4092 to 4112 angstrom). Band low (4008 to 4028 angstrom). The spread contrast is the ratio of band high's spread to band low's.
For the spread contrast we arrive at 1.26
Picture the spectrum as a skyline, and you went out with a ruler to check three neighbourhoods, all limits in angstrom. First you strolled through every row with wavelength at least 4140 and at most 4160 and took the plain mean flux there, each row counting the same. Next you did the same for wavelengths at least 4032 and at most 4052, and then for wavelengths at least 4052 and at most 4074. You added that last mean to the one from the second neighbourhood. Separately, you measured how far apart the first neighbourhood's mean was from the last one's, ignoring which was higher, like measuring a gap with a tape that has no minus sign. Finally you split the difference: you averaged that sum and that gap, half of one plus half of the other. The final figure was 21.6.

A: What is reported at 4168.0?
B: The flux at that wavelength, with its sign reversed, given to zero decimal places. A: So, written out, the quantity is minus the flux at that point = -23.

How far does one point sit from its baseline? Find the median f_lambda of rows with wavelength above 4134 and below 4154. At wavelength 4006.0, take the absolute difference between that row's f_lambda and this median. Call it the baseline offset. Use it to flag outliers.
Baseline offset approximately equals 2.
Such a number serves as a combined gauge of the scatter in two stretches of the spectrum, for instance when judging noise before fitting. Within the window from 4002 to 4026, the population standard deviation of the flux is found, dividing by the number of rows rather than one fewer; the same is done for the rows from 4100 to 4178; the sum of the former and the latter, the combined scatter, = 3.5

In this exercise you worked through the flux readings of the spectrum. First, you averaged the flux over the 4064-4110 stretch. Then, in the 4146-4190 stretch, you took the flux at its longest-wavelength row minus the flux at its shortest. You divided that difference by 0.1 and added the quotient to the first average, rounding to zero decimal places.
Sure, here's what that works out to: 31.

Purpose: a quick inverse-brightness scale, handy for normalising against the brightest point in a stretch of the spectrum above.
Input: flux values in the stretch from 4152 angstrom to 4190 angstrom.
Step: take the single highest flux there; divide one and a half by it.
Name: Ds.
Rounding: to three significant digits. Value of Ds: 0.0649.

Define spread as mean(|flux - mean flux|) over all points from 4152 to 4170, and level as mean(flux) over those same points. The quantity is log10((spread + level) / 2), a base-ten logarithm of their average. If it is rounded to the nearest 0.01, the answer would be 1.06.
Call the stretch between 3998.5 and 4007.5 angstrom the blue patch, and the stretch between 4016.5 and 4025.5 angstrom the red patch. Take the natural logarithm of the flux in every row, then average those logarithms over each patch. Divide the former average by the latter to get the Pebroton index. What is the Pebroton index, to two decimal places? 0.99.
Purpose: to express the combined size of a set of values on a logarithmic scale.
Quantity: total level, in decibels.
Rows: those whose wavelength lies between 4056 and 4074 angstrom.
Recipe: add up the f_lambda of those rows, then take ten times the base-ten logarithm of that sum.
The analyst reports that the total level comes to 21.12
